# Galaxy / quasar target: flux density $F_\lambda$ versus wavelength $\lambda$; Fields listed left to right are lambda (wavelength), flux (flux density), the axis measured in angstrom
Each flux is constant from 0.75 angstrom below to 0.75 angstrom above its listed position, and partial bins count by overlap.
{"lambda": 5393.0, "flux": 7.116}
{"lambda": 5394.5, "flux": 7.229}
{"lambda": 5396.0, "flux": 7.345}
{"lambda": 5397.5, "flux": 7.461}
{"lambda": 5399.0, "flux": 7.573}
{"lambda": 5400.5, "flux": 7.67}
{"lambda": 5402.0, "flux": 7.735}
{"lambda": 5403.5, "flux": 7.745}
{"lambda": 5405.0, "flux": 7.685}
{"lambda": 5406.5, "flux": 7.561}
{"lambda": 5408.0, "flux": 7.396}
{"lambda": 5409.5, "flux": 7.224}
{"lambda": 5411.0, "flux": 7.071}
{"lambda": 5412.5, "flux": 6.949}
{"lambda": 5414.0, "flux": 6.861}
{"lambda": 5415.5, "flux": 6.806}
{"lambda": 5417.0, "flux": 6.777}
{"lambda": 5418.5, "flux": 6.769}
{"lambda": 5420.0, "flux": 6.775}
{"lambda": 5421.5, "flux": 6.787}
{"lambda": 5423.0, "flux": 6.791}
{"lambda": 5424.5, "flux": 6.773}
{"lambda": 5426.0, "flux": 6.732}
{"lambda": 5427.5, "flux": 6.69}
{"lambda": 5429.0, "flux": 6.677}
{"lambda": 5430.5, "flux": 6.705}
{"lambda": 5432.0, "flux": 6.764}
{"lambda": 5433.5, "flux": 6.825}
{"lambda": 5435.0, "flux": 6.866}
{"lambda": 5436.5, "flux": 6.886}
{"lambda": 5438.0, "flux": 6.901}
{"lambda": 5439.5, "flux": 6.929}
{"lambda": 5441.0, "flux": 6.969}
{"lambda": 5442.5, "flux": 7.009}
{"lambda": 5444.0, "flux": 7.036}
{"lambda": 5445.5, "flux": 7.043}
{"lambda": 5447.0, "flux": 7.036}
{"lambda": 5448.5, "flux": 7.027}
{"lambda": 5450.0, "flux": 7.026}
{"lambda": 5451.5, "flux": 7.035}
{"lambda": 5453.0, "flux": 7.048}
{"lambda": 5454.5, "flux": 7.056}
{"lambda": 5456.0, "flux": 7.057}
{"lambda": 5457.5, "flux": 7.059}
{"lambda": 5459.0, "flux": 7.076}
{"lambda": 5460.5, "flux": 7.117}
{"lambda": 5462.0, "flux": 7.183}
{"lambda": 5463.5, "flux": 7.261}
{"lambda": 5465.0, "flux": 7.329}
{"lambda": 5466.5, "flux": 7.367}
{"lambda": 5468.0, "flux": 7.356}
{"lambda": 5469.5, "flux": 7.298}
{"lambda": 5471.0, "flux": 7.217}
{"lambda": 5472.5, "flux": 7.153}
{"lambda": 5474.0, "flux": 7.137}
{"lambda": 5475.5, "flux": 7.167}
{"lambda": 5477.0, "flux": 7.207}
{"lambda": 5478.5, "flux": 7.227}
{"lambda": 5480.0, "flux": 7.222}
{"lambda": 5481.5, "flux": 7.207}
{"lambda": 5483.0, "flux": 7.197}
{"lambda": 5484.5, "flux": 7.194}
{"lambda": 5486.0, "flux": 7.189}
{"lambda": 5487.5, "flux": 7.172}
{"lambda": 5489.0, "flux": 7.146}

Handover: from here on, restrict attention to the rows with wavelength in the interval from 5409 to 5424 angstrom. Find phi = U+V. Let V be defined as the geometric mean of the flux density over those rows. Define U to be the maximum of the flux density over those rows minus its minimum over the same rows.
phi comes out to 7.33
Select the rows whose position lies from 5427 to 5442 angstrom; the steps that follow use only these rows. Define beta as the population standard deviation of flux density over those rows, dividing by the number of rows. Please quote 0.100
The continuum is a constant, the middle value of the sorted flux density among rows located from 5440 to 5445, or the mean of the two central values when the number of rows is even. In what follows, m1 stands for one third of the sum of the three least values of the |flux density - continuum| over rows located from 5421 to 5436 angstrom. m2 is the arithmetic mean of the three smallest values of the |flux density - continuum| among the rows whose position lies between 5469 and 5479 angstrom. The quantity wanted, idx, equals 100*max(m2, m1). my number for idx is 18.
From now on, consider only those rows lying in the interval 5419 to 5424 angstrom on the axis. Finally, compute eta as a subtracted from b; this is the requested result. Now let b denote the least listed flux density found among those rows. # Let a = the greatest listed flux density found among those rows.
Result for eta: -0.02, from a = 6.791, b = 6.775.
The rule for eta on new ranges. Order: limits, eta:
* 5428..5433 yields -0.09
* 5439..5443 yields -0.08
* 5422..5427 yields -0.06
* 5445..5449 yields -0.02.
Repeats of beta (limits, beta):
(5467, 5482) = 0.063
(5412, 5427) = 0.058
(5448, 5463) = 0.046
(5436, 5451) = 0.057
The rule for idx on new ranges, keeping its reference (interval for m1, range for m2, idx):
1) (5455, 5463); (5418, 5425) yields 22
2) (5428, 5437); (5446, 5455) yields 15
